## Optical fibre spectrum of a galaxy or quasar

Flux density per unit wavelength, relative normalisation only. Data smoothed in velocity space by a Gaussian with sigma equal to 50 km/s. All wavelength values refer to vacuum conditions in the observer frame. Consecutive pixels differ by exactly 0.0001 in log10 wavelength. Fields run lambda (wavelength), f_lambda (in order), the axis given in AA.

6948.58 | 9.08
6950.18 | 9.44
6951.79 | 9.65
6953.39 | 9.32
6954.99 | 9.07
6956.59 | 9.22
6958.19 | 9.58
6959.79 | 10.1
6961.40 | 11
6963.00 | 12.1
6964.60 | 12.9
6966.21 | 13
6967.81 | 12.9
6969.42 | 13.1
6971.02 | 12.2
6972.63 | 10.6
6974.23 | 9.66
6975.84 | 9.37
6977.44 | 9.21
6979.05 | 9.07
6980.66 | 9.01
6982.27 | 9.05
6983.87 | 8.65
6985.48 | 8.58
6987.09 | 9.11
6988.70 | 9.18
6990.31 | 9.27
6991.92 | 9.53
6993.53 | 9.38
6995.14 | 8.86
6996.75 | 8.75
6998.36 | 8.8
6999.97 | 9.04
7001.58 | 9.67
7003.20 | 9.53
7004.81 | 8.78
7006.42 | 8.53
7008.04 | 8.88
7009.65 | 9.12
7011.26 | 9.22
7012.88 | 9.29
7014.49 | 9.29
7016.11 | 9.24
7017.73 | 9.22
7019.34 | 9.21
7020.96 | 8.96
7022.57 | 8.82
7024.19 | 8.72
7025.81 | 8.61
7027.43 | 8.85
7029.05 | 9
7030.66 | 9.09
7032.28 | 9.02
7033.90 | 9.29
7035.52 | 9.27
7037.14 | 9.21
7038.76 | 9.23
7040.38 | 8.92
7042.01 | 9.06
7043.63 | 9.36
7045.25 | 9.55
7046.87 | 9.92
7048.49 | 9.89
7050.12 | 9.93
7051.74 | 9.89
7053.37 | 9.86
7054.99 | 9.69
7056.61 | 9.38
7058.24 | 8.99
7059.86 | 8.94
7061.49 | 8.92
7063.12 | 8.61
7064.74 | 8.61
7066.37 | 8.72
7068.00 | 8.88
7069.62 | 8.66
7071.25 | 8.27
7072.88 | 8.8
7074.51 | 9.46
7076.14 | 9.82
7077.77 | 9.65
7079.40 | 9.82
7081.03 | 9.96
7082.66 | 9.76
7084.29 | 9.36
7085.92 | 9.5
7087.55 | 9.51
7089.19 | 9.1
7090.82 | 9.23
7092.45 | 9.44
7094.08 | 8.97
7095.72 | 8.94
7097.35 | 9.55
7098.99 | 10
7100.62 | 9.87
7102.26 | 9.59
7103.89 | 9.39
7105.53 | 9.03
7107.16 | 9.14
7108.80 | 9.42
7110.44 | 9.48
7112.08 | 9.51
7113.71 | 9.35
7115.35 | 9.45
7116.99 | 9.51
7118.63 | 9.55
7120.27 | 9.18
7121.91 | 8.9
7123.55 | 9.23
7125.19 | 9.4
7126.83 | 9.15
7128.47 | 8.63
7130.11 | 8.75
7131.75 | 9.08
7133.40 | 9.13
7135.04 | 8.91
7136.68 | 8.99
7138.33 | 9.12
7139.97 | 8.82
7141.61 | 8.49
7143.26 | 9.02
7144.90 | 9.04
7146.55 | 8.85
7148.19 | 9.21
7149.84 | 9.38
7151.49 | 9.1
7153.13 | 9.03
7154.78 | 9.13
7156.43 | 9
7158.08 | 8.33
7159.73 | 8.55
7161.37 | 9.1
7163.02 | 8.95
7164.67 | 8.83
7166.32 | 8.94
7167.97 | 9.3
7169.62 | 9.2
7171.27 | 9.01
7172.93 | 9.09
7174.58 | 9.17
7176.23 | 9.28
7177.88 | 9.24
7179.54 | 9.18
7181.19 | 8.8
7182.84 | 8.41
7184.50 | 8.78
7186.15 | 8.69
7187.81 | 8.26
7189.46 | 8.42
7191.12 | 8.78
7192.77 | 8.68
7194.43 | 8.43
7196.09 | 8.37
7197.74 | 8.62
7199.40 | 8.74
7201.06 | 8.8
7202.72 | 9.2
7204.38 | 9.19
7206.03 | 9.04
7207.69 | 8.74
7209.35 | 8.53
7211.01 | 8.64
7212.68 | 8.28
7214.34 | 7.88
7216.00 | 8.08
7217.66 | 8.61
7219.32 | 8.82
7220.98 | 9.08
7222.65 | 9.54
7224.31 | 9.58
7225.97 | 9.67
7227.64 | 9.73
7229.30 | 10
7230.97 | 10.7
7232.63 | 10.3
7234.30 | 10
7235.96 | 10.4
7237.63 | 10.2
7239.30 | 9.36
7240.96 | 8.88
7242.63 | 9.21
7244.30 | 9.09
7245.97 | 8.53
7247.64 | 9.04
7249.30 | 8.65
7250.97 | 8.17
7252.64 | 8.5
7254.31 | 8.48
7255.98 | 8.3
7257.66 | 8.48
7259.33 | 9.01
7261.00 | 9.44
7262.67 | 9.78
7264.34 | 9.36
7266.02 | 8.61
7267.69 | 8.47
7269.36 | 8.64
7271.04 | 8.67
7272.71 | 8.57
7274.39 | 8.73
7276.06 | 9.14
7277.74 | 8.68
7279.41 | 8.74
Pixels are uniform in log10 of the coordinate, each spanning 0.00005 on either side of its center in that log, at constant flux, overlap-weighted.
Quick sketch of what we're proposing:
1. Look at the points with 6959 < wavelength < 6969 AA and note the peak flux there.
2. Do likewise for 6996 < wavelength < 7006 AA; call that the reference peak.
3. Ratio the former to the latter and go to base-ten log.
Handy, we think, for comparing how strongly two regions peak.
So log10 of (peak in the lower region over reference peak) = 0.13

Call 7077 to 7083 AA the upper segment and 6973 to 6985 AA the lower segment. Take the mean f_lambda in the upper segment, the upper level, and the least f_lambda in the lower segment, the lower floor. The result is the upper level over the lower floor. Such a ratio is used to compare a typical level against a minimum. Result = 1.13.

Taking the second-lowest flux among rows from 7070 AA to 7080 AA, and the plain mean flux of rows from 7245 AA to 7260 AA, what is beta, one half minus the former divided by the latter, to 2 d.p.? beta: -0.53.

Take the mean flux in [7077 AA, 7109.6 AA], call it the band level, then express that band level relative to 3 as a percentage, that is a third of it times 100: 315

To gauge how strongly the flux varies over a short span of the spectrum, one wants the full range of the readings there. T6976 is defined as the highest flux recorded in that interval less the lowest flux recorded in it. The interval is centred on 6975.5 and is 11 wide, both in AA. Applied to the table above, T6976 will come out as 3.2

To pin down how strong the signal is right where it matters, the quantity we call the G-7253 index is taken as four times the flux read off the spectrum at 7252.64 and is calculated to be 34.0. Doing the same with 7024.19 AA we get 34.9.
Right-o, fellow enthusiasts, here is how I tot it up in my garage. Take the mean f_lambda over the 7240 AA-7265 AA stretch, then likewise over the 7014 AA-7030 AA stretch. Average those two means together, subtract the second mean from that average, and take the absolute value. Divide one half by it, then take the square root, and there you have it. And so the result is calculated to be 2.8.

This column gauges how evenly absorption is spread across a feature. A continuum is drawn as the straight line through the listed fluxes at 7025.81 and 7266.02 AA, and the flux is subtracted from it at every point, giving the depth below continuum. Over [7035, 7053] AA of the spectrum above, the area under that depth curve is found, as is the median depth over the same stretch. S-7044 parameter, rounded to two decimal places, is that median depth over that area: 0.05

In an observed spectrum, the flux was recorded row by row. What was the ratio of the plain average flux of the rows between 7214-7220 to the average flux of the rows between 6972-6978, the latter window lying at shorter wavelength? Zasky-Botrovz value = 0.86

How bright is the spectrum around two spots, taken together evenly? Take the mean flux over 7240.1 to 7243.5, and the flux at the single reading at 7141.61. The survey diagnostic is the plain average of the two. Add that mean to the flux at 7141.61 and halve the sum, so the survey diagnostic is 8.8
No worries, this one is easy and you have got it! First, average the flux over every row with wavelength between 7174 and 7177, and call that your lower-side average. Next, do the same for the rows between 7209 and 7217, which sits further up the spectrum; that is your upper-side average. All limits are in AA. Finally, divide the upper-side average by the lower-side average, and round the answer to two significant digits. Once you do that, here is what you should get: 0.90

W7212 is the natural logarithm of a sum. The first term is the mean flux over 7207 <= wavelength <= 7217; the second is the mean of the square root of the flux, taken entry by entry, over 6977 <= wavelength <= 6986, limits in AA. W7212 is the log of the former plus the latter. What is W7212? 2.43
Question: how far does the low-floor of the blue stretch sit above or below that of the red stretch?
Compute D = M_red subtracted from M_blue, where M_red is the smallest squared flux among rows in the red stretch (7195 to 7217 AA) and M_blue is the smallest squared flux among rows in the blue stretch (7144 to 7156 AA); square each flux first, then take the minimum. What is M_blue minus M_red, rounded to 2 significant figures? 16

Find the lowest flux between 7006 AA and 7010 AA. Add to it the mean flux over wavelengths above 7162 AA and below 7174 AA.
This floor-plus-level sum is 17.6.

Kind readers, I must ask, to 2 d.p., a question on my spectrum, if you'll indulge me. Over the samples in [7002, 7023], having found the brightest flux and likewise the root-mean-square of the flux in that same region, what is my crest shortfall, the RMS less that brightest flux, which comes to -0.44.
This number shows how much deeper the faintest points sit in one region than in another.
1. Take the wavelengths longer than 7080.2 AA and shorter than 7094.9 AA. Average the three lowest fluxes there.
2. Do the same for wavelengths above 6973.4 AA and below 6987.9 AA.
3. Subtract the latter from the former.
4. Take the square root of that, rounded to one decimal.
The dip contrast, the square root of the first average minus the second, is 0.6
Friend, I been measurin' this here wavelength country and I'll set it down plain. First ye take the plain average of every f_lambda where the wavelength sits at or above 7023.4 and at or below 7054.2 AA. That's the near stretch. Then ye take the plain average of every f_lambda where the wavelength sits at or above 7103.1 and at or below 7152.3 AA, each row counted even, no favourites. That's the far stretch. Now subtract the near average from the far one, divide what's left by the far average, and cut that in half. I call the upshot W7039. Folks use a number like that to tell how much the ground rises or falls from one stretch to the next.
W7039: -0.01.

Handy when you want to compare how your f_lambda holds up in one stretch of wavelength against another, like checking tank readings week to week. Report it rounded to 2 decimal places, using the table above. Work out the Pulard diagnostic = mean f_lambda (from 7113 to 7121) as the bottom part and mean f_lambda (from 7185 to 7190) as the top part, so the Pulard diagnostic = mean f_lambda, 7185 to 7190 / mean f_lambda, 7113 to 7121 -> 0.90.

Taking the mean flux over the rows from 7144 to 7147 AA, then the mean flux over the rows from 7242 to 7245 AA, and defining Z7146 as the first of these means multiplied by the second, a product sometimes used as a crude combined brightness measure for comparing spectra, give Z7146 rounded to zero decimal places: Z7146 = 82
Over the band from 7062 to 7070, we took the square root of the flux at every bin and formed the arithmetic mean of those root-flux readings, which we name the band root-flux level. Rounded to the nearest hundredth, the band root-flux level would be 2.95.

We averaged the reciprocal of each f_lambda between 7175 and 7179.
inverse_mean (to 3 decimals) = 0.108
